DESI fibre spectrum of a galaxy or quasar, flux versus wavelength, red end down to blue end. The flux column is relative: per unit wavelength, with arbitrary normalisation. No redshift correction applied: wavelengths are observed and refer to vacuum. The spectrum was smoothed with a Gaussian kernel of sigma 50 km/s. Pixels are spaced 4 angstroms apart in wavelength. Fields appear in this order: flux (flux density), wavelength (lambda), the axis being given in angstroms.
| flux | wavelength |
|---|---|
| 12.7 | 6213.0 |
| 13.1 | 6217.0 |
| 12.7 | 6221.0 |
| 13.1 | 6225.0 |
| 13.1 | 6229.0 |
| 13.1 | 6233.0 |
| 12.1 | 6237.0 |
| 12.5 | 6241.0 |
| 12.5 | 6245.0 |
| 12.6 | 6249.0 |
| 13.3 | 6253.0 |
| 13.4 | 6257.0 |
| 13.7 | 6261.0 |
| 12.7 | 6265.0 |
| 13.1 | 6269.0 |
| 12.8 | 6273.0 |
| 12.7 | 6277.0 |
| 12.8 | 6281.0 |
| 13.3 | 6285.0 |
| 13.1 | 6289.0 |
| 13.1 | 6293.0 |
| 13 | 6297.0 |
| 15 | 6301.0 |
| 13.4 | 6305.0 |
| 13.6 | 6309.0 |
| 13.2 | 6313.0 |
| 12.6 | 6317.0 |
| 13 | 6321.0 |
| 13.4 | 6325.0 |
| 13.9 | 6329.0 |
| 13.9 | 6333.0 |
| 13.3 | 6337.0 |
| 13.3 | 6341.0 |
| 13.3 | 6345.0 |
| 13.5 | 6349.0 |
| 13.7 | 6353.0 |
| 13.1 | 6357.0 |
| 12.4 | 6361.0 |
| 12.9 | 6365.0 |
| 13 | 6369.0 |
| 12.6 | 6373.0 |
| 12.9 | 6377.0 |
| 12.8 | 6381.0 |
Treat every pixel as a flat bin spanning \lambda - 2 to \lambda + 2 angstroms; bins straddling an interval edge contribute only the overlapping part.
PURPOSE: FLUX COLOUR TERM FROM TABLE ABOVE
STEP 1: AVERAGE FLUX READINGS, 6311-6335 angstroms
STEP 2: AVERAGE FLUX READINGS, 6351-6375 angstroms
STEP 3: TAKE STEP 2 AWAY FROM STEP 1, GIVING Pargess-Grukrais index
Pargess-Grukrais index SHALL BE 0.4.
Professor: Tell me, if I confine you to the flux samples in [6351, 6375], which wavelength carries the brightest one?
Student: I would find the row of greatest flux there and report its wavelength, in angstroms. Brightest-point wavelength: 6353.0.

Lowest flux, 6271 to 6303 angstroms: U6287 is 12.7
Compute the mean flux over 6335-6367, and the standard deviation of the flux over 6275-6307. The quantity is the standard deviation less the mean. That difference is -12.5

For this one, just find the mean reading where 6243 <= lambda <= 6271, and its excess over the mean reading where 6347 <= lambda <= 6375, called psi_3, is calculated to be 0.0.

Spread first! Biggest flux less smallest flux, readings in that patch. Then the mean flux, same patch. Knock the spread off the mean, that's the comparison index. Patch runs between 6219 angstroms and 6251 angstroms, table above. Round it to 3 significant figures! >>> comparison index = 11.7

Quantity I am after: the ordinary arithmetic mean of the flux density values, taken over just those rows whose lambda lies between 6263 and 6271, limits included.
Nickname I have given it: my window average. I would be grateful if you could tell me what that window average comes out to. 12.9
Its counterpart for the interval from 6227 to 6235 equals 13.1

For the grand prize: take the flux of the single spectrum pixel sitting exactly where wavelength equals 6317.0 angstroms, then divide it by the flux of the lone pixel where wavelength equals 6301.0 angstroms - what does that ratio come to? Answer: 0.84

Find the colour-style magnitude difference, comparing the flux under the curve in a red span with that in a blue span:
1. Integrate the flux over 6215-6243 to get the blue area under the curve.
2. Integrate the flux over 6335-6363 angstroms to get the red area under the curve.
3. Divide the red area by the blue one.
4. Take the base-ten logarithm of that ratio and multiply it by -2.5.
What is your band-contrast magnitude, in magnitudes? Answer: -0.035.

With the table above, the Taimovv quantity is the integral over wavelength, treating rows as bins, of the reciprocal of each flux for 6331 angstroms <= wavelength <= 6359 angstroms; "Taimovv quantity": 2.08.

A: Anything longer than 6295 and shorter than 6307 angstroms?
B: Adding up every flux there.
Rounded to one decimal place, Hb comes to 41.4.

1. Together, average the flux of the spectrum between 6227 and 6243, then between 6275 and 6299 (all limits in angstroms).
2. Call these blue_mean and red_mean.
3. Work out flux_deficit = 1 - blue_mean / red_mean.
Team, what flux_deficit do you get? 0.023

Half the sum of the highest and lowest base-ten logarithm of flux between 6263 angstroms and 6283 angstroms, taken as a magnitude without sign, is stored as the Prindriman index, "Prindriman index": 1.11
